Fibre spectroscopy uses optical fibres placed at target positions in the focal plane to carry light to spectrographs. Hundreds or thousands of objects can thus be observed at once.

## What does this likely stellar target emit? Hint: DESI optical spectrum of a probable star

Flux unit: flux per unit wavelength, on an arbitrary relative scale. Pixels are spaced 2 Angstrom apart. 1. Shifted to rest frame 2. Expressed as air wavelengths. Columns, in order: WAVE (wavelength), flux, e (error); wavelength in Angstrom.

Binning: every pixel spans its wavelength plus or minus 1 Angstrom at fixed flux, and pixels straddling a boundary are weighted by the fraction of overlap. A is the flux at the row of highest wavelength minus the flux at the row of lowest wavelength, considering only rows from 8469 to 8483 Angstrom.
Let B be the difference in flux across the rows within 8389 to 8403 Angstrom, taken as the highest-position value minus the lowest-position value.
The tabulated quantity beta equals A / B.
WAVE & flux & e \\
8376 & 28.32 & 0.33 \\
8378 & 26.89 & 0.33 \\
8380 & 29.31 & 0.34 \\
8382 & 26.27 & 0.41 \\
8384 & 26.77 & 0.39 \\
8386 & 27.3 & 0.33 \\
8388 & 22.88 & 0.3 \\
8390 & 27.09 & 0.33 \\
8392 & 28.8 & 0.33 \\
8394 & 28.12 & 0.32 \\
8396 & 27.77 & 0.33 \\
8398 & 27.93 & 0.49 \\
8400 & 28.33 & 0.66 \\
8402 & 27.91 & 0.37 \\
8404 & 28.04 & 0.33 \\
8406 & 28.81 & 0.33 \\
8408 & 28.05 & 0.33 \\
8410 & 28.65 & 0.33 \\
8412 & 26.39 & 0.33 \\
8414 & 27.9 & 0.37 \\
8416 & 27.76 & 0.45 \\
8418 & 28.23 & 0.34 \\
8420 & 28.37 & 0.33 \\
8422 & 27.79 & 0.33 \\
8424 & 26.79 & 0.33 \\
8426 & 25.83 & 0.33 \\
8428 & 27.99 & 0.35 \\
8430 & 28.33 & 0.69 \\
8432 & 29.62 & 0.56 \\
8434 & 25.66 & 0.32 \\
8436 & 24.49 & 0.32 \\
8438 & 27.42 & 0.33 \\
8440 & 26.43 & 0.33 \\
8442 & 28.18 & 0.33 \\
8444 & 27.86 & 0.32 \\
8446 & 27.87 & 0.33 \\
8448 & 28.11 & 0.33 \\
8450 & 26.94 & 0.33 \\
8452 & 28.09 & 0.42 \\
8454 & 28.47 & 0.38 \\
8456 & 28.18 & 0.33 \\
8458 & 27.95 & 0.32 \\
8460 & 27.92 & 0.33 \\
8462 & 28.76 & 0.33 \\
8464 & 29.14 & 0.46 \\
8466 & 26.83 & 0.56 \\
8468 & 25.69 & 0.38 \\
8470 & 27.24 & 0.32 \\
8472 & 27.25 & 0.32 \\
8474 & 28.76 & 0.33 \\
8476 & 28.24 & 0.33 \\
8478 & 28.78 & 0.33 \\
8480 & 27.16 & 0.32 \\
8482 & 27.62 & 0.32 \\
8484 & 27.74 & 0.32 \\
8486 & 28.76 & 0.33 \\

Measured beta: 0.5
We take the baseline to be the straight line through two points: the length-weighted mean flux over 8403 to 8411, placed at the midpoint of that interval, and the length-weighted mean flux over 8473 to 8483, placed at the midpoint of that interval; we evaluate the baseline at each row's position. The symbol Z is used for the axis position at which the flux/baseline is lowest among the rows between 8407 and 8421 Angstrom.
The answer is 8412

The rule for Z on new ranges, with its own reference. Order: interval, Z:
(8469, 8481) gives 8480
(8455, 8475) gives 8468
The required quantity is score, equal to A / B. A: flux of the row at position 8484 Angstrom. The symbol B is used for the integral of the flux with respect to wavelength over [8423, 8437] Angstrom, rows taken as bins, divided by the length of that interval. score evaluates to 1.03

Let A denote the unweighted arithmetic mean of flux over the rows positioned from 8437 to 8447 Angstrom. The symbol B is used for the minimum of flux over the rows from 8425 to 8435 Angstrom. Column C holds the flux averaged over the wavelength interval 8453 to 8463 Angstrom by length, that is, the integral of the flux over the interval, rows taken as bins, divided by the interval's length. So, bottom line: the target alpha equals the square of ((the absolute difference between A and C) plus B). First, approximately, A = 27.6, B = 25.66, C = 28.3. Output 695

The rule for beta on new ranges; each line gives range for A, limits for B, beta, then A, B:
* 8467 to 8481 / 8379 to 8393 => -2.9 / 1.47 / -0.5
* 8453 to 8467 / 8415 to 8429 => -7.1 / -1.64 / 0.2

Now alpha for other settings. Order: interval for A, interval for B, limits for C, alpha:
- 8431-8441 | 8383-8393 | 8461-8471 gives 561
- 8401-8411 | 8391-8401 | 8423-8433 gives 804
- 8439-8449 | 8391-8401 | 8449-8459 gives 784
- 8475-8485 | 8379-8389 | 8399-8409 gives 538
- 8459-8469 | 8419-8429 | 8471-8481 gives 686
